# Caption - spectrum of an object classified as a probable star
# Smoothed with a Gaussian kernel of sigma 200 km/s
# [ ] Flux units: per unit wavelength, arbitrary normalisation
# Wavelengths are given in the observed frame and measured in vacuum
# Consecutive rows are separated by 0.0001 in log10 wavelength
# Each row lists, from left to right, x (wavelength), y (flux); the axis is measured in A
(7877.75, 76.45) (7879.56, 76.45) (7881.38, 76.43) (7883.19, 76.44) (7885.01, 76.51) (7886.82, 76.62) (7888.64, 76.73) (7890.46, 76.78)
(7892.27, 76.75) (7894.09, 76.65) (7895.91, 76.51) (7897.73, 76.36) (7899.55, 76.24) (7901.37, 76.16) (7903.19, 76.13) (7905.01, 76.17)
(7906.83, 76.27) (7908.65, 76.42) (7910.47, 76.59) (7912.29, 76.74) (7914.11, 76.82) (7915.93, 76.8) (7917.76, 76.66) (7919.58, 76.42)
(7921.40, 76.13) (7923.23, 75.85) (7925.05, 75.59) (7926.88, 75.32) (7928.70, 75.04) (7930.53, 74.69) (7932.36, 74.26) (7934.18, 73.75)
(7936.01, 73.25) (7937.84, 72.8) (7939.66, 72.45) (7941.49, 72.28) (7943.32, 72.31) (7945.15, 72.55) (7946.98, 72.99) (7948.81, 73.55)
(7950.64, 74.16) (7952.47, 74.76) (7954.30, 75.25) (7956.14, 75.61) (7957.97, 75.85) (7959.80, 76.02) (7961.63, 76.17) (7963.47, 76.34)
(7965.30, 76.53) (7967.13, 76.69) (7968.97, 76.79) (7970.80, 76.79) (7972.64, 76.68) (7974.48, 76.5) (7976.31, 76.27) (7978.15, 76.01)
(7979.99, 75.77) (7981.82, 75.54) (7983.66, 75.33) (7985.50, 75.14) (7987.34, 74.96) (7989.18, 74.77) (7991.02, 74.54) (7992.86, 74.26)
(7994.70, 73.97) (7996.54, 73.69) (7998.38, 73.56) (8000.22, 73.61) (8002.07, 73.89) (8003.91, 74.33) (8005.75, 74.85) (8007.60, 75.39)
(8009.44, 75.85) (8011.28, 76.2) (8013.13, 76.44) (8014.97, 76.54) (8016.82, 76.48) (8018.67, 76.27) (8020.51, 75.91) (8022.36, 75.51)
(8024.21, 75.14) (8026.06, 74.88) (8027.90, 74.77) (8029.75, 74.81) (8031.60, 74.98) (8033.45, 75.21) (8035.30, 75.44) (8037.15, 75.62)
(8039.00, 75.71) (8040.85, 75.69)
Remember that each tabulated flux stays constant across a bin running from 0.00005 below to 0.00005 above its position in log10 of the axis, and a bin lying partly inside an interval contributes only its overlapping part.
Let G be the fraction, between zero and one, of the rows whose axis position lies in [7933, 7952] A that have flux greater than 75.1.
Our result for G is 0.00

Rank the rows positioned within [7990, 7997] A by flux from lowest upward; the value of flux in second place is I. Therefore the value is 73.97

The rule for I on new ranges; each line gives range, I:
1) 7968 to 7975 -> 76.68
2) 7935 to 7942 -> 72.45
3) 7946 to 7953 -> 73.55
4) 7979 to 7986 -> 75.33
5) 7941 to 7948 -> 72.31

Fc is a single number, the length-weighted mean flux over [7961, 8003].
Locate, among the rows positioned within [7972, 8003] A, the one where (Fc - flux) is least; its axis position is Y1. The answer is 7972.64 A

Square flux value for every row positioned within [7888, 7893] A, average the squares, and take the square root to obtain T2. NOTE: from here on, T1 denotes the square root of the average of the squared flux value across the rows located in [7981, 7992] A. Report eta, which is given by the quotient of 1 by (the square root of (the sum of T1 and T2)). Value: 0.0812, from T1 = 75.0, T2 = 76.8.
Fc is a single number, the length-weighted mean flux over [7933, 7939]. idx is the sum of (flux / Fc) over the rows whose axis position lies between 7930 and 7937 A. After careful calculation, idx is 4.0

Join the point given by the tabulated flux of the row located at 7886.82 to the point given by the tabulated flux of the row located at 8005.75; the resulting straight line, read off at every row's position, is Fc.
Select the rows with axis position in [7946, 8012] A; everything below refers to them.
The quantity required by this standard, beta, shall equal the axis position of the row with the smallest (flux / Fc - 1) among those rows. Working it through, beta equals 7946.98 A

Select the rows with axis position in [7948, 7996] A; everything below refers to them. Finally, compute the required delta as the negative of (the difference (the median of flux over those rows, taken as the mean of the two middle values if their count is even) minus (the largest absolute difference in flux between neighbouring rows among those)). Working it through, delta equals -75.1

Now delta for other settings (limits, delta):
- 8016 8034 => -74.8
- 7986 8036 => -74.4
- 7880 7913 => -76.3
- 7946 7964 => -74.8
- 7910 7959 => -74.4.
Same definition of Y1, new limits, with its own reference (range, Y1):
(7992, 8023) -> 8014.97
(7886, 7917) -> 7914.11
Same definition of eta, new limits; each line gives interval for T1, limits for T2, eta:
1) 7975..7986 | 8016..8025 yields 0.0812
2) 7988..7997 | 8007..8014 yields 0.0816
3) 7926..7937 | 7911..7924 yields 0.0814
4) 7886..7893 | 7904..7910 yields 0.0808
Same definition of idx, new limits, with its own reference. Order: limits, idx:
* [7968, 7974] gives 3.1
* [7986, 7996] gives 5.1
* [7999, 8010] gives 6.1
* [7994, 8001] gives 4.0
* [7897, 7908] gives 6.2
